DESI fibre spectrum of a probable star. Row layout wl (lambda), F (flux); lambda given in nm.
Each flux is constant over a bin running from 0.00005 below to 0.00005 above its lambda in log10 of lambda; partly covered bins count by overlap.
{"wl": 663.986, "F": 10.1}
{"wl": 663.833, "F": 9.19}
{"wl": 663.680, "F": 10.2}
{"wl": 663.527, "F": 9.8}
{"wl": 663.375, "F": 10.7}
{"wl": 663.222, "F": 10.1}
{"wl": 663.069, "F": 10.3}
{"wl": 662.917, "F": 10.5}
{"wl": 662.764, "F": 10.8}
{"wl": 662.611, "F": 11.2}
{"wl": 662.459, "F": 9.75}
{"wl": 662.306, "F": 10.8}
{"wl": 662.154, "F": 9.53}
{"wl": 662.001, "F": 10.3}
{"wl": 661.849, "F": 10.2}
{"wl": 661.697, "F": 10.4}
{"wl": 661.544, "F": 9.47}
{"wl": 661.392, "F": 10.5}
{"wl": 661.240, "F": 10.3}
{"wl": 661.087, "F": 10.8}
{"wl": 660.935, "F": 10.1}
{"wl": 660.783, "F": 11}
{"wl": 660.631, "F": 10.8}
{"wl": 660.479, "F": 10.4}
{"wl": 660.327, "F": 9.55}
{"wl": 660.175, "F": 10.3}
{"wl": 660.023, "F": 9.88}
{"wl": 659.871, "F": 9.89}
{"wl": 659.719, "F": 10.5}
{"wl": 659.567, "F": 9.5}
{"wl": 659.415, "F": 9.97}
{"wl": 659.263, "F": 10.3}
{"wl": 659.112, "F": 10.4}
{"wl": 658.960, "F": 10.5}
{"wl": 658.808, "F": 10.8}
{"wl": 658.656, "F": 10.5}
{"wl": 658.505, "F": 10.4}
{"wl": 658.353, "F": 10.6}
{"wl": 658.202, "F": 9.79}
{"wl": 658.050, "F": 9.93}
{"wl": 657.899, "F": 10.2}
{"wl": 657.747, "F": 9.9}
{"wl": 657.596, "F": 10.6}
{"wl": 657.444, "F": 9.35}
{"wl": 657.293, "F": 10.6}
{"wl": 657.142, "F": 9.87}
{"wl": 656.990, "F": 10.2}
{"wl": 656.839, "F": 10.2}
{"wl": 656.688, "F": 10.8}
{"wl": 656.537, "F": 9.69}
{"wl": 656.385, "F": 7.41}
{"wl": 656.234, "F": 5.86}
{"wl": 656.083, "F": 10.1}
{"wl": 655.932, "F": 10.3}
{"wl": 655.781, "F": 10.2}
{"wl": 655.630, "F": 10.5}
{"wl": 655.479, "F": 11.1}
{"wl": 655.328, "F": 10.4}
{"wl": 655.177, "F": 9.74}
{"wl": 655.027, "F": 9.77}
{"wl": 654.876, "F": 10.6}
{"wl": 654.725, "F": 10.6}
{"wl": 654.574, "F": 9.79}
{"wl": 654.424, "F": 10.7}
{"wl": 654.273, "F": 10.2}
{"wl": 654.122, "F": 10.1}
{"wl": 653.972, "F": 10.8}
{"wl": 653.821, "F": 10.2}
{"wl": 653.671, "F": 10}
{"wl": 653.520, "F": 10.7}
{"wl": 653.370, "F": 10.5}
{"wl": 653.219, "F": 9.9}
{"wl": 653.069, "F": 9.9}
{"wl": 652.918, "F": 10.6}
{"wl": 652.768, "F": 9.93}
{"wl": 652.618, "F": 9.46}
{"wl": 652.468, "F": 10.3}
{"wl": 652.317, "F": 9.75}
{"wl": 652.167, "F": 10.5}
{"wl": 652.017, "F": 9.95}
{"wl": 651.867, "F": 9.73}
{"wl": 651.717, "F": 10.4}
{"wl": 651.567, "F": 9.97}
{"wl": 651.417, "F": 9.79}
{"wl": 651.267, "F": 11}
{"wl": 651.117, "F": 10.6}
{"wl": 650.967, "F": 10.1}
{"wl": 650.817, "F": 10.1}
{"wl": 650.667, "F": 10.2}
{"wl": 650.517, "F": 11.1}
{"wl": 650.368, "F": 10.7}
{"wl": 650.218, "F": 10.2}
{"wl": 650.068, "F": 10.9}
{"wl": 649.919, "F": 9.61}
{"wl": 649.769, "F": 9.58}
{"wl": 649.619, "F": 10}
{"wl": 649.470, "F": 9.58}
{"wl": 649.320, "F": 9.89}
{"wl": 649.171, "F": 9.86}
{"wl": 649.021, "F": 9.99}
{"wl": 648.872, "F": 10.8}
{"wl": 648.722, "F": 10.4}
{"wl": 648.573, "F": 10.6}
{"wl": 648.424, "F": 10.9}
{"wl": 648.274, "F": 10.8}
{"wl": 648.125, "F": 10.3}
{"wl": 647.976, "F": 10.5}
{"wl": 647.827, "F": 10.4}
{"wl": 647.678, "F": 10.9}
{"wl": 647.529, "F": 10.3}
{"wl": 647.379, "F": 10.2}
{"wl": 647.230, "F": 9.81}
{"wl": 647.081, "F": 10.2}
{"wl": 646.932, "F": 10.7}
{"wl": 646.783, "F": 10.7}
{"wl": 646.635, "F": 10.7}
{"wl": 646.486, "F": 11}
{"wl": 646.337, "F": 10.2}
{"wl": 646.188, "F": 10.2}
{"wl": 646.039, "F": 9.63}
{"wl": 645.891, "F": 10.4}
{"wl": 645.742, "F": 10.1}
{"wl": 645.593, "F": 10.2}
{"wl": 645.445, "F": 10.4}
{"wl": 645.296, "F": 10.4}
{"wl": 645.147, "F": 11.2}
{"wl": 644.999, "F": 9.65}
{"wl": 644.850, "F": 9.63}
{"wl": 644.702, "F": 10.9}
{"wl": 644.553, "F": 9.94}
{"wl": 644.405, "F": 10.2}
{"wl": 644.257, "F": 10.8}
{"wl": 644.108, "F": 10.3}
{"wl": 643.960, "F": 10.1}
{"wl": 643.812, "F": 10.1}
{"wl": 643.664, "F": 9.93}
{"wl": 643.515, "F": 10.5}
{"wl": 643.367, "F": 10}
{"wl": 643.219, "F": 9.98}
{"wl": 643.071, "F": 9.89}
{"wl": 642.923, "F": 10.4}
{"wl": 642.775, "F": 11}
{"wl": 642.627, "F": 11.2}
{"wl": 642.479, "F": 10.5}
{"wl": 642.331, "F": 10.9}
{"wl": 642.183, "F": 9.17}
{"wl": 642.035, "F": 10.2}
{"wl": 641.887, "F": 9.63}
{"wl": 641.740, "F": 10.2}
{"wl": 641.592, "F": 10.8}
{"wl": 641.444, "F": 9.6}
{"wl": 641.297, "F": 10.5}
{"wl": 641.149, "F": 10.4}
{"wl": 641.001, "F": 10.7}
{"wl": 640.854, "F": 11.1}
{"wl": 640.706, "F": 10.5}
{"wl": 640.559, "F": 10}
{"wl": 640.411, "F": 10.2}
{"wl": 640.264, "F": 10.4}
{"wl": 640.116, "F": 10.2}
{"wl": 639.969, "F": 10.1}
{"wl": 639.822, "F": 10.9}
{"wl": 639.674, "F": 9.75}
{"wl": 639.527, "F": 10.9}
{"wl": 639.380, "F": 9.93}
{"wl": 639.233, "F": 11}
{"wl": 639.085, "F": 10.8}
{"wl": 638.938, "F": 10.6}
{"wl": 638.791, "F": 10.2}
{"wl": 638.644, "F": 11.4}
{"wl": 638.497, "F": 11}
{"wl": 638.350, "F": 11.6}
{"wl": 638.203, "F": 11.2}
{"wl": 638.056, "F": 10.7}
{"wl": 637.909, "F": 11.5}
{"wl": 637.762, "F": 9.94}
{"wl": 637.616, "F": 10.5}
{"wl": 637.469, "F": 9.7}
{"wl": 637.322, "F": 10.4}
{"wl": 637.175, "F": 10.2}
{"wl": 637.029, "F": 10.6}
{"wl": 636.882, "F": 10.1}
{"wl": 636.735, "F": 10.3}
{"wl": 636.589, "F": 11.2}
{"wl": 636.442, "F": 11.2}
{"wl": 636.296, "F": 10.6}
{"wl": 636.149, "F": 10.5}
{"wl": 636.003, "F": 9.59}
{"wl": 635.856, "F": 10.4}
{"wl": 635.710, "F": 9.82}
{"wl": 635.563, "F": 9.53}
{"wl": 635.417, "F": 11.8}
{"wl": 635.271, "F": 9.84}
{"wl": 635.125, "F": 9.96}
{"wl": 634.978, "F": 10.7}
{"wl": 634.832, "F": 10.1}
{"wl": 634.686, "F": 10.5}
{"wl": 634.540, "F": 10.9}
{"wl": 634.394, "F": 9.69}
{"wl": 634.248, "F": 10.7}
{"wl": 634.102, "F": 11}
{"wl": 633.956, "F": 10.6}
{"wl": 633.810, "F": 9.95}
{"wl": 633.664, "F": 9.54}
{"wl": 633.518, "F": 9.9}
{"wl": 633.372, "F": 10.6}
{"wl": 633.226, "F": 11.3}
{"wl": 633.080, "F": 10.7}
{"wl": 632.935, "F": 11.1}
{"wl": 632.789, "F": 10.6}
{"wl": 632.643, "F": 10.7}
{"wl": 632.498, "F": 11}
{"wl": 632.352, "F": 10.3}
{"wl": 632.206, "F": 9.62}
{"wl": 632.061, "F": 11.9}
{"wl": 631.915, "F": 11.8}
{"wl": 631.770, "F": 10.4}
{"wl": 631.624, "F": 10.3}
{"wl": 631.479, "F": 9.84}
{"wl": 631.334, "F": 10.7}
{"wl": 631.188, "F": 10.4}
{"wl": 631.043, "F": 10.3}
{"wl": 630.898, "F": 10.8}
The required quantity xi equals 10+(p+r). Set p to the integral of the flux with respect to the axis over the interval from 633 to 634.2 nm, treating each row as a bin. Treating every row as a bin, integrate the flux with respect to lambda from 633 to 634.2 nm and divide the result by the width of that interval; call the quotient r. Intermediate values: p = 12.5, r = 10.5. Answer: 33.0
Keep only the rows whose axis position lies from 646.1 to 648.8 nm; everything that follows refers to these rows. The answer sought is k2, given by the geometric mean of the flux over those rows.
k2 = 10.5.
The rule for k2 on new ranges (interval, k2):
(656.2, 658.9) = 9.7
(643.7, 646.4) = 10.2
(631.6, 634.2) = 10.6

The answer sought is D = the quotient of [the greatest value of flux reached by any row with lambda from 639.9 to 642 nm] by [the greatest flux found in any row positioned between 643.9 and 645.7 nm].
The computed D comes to 0.99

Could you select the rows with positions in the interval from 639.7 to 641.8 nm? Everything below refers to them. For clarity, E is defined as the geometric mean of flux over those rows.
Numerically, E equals 10.4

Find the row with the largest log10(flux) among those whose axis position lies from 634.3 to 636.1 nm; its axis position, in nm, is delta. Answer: 635.417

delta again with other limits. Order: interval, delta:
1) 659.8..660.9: 660.783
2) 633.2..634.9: 633.226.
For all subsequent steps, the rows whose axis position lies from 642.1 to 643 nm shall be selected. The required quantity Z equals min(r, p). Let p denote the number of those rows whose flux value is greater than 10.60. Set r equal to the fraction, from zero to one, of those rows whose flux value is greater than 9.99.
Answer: 0.8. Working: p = 3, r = 0.8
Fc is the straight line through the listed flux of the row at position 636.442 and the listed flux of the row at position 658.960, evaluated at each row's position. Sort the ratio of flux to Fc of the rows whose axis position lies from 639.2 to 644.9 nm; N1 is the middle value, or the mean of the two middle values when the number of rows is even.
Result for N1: 0.931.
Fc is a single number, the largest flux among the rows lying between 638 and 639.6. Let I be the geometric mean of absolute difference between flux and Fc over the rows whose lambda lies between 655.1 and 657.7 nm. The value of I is 1.50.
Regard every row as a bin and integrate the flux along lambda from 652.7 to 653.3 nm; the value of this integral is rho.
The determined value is 6.05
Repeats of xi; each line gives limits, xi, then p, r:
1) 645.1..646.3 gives 32.6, 12.3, 10.3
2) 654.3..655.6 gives 33.8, 13.4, 10.3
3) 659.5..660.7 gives 32.2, 12.1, 10.1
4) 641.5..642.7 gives 32.7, 12.4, 10.3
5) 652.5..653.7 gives 32.3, 12.2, 10.1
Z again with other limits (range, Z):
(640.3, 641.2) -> 1.0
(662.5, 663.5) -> 1.0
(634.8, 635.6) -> 0.5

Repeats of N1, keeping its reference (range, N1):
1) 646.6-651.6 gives 0.950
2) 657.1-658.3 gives 0.941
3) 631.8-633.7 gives 0.945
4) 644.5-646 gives 0.943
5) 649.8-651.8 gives 0.948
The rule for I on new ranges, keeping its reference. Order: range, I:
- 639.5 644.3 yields 1.18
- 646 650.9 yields 1.19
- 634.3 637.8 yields 1.13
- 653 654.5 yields 1.25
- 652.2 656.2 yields 1.30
